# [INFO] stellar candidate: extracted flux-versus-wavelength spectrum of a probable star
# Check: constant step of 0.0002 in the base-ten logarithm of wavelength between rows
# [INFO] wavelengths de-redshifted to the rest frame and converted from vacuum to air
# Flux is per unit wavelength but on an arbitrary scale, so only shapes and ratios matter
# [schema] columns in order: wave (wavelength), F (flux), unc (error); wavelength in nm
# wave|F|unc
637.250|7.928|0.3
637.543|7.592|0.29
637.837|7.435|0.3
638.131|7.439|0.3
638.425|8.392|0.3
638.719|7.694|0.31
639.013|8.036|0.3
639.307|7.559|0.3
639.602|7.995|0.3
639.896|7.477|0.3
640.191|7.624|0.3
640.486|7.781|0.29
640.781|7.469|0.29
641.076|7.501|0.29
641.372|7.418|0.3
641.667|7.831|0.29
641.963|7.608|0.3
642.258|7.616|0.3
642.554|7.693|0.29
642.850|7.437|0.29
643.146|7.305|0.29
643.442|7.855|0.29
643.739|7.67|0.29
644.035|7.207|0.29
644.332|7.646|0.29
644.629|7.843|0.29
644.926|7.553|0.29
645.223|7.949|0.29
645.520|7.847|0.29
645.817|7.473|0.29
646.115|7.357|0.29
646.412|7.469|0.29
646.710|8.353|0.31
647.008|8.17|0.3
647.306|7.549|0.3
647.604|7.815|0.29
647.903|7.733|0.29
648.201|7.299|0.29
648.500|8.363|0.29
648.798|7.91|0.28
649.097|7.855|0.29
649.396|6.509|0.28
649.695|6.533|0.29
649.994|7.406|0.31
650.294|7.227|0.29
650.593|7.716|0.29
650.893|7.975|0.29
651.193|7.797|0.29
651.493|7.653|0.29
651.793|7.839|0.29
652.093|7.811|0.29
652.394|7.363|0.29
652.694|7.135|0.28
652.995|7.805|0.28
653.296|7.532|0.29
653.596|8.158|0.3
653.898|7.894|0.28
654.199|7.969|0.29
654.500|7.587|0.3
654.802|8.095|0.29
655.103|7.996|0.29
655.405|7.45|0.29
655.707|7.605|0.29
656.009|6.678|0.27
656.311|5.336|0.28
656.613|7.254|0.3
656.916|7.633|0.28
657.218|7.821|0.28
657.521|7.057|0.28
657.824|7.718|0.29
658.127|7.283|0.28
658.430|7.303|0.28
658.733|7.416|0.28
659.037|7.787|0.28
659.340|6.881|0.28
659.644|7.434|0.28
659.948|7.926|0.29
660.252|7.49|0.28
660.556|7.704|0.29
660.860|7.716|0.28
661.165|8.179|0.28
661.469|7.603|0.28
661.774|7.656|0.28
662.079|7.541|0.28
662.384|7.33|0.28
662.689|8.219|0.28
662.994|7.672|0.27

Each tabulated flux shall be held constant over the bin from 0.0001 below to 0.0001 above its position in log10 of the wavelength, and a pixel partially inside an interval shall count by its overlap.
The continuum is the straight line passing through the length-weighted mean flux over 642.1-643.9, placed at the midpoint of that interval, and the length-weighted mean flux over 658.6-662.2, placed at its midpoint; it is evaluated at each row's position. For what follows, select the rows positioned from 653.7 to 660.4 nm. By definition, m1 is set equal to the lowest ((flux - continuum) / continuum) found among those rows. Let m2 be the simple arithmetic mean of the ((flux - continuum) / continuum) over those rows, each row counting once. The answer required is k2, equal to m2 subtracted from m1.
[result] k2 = -0.28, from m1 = -0.30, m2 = -0.023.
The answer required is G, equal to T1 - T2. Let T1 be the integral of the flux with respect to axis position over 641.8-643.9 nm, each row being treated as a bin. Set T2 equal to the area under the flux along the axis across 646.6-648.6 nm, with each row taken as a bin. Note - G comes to 0.2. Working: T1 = 16.0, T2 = 15.7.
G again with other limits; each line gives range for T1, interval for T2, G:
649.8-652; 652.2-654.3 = 0.7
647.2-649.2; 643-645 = 0.4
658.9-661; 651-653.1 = -0.1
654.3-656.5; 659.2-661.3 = 0.0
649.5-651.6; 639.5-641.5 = 0.4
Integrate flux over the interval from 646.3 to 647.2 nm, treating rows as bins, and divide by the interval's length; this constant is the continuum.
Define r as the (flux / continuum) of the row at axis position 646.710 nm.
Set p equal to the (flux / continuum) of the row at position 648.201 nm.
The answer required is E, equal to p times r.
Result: 0.95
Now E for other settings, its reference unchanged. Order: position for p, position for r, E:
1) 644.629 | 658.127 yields 0.89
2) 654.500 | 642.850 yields 0.88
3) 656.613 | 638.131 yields 0.84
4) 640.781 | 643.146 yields 0.85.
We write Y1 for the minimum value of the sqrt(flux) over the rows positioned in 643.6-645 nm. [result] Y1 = 2.68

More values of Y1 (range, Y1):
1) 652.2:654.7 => 2.67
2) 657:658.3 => 2.66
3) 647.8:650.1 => 2.55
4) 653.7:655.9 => 2.73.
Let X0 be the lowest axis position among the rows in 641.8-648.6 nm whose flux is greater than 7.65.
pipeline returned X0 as 642.554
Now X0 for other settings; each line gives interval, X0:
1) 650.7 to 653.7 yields 650.893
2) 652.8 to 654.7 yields 652.995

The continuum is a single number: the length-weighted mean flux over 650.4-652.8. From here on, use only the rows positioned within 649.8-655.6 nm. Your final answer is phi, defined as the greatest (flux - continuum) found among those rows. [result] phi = 0.49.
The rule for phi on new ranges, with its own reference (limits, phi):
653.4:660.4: 0.49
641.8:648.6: 0.70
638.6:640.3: 0.37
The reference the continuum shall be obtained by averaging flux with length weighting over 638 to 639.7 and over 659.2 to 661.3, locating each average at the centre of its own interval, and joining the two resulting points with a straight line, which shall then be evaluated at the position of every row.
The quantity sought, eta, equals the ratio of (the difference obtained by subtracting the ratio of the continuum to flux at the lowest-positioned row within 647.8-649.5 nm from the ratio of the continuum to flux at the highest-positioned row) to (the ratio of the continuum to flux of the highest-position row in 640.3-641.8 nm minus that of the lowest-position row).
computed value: -23.0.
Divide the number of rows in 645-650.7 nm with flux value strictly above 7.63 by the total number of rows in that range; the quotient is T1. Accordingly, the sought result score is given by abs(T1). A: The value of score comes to 0.53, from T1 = 0.53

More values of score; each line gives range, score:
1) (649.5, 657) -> 0.52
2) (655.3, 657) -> 0.17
